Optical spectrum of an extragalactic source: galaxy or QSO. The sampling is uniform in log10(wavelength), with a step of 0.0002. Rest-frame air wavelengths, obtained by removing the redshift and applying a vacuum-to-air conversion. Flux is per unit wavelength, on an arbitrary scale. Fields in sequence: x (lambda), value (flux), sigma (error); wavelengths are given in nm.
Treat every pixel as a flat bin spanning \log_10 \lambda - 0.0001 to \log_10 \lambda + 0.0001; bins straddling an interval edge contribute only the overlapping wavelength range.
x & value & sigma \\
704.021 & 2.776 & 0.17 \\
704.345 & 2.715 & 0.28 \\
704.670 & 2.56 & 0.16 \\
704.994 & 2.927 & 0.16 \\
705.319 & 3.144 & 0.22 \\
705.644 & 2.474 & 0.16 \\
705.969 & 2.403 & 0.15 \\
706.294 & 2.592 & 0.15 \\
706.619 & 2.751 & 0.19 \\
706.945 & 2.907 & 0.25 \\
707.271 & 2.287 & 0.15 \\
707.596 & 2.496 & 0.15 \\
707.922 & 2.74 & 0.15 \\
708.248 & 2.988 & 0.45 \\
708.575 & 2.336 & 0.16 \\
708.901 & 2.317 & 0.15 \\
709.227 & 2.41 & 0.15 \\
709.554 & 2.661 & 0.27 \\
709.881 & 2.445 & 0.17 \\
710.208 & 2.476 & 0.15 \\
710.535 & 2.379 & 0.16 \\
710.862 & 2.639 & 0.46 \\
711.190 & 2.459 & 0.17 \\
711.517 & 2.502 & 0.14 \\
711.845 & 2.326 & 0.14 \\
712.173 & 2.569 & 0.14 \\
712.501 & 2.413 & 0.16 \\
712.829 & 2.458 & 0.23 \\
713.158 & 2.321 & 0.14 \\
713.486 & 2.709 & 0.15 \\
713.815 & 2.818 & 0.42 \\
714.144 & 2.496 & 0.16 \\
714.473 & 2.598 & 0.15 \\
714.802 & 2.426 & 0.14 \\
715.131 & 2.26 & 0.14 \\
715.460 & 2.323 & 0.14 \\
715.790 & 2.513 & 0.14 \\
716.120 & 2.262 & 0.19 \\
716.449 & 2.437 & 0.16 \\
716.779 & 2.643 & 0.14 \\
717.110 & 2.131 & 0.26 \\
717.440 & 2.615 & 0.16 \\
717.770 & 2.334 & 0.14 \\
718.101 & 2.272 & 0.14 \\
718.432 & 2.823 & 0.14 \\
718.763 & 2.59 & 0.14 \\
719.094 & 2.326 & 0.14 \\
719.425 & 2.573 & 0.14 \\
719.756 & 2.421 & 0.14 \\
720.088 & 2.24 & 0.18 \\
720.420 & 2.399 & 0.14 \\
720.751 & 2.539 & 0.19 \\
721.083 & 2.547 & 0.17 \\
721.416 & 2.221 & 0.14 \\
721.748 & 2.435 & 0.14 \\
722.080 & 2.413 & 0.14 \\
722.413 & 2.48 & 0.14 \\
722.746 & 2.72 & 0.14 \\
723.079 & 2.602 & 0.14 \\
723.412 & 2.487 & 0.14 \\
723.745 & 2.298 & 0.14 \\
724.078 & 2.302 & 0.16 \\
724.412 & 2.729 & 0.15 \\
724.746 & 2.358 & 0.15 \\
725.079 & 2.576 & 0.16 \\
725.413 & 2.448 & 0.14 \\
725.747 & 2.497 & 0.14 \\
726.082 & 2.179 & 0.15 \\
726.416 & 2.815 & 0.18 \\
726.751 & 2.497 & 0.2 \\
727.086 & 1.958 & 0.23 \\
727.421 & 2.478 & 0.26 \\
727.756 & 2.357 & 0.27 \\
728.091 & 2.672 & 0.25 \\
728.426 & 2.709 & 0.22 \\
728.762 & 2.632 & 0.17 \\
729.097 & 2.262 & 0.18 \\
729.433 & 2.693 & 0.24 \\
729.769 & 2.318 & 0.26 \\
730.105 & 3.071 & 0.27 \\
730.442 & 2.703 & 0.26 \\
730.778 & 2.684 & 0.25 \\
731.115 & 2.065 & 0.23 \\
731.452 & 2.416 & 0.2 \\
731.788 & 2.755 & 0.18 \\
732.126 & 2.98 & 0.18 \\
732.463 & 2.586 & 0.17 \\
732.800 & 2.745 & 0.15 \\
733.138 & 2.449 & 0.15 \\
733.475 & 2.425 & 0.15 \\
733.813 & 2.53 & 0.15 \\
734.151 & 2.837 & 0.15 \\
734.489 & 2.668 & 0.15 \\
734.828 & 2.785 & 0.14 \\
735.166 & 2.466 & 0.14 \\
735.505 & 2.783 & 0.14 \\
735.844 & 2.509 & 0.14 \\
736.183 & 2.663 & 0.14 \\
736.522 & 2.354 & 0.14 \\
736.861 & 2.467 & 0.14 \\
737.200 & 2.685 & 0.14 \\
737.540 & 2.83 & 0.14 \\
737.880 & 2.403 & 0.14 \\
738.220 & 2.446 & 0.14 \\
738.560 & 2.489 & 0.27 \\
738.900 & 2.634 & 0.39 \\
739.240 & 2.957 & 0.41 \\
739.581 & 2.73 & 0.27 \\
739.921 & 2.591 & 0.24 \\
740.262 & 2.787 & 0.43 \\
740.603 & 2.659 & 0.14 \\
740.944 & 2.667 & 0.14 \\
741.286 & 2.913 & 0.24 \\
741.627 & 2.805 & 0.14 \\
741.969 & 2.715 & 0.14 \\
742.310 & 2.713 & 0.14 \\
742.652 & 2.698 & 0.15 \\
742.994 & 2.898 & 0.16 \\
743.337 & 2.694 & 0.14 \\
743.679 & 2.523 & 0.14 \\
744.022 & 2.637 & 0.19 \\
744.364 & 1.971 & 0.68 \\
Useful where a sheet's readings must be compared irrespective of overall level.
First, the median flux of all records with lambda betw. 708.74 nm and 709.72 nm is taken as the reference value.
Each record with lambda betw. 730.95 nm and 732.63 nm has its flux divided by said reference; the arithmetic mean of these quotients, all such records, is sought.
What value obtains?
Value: 1.06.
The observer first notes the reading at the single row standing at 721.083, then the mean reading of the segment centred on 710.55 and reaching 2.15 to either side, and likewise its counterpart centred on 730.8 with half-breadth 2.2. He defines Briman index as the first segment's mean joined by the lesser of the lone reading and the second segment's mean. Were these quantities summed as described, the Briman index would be 5.00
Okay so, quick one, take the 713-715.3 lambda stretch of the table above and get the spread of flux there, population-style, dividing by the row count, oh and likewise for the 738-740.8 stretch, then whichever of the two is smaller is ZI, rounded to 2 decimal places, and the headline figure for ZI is 0.15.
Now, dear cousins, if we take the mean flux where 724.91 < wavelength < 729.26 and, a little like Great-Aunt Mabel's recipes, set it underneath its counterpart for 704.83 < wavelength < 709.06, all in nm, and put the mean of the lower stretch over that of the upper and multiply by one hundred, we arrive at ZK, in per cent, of 107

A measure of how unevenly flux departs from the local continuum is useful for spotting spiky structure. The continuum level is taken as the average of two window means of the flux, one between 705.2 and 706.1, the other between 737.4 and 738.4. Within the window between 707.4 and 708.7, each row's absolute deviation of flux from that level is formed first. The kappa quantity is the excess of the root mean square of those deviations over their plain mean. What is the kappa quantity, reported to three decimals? 0.024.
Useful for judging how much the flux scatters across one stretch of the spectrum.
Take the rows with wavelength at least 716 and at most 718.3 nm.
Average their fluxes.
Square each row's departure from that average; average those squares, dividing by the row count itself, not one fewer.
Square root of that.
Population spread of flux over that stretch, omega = 0.176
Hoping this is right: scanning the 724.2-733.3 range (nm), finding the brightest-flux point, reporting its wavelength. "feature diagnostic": 730.105 nm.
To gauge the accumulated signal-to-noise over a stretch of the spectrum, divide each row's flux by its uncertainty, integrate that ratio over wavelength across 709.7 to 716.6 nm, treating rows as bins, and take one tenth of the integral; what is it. 10.3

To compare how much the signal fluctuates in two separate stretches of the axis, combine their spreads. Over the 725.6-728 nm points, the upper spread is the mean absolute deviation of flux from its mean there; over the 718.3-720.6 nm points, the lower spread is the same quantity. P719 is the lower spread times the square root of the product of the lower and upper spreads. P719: 0.027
